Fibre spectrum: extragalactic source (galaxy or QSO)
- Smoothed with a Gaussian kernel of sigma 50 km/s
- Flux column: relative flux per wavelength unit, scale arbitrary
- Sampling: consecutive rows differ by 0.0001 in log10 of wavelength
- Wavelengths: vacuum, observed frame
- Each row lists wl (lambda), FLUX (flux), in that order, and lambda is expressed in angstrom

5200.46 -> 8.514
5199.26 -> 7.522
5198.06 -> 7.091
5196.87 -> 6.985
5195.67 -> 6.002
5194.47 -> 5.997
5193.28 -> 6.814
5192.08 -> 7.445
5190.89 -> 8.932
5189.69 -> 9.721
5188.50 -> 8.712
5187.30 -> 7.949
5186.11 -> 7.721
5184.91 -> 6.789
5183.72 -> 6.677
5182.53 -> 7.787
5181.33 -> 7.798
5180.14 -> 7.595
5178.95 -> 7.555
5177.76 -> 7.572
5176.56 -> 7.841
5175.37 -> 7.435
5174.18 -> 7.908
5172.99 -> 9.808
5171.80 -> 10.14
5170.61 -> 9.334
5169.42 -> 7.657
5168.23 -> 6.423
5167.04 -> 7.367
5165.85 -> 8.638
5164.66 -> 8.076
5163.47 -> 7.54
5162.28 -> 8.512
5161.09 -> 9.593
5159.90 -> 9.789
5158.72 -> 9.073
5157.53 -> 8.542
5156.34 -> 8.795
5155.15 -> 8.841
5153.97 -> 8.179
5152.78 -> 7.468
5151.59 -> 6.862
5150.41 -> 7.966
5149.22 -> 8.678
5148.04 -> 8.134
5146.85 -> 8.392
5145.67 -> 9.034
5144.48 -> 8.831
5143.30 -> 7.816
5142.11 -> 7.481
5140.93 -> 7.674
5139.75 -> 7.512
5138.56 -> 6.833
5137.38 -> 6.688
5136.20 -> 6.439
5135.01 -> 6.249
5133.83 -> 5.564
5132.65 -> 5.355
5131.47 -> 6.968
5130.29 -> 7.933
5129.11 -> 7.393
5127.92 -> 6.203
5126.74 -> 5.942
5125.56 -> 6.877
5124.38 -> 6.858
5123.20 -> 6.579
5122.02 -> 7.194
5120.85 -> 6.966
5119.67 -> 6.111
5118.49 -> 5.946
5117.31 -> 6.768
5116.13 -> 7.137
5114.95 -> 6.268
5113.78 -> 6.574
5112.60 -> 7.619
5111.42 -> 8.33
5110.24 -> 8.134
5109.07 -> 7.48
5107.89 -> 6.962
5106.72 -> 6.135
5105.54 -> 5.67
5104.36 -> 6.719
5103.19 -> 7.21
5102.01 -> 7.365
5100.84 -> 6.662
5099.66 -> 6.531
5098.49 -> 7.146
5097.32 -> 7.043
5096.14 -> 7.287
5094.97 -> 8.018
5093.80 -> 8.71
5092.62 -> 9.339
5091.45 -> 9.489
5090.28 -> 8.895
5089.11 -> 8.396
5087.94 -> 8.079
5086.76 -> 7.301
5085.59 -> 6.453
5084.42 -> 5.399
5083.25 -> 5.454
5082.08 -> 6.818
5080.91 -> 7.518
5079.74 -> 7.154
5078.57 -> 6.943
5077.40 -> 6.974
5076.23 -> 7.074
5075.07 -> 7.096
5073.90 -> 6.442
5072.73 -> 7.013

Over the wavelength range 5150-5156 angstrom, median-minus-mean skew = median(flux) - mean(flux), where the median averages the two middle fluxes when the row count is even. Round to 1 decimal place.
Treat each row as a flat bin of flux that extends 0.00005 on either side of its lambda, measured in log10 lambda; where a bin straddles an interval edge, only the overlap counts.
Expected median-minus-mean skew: 0.1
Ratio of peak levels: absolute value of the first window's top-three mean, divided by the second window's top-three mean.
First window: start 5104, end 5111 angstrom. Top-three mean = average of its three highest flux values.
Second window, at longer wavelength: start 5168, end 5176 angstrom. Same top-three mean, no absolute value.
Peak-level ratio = 0.77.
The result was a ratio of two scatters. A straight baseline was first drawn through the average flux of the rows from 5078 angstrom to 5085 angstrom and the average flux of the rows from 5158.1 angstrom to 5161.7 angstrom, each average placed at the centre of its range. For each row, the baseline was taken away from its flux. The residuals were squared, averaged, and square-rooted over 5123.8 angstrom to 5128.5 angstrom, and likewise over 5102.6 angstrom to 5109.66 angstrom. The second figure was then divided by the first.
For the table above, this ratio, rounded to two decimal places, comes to 0.55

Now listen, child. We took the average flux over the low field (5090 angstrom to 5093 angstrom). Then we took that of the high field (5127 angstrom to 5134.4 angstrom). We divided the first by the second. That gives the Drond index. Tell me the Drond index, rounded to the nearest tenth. 1.4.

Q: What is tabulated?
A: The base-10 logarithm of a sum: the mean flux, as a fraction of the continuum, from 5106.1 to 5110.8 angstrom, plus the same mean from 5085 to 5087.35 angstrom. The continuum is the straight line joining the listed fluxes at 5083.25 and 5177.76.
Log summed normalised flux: 0.39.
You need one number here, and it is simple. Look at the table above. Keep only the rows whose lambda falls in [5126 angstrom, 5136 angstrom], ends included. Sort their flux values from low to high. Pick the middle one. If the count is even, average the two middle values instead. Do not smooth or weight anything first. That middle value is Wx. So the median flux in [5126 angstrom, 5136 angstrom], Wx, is 6.2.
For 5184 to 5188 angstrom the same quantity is 7.7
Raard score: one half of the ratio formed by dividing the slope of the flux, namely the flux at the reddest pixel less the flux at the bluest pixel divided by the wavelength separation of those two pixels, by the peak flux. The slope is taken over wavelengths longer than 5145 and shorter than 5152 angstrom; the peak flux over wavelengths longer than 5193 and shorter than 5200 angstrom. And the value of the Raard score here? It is -0.024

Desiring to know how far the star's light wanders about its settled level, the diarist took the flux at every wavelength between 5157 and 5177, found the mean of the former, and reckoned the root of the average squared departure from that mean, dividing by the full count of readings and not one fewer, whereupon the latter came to 1.0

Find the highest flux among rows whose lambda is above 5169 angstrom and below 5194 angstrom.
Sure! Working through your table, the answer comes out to 10.14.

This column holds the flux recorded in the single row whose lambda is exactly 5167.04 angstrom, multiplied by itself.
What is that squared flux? 54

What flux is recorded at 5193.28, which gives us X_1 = 6.814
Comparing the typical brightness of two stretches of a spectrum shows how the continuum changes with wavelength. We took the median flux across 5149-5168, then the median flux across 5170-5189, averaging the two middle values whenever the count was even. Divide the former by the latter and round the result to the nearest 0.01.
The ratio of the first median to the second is 1.09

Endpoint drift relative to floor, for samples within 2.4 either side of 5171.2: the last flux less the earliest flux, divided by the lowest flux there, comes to 0.3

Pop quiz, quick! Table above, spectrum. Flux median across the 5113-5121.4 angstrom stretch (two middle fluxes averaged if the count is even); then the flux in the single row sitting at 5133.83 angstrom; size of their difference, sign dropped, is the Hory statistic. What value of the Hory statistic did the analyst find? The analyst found 1.01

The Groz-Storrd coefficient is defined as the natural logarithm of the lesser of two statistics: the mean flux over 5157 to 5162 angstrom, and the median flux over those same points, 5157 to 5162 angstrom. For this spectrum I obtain 2.22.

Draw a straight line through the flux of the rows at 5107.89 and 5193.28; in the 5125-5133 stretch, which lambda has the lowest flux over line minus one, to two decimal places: 5132.65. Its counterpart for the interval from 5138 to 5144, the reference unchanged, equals 5138.56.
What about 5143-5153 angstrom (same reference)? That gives 5151.59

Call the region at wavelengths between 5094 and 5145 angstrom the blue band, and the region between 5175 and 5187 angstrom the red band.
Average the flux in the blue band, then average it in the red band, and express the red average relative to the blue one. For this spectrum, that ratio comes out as 1.08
